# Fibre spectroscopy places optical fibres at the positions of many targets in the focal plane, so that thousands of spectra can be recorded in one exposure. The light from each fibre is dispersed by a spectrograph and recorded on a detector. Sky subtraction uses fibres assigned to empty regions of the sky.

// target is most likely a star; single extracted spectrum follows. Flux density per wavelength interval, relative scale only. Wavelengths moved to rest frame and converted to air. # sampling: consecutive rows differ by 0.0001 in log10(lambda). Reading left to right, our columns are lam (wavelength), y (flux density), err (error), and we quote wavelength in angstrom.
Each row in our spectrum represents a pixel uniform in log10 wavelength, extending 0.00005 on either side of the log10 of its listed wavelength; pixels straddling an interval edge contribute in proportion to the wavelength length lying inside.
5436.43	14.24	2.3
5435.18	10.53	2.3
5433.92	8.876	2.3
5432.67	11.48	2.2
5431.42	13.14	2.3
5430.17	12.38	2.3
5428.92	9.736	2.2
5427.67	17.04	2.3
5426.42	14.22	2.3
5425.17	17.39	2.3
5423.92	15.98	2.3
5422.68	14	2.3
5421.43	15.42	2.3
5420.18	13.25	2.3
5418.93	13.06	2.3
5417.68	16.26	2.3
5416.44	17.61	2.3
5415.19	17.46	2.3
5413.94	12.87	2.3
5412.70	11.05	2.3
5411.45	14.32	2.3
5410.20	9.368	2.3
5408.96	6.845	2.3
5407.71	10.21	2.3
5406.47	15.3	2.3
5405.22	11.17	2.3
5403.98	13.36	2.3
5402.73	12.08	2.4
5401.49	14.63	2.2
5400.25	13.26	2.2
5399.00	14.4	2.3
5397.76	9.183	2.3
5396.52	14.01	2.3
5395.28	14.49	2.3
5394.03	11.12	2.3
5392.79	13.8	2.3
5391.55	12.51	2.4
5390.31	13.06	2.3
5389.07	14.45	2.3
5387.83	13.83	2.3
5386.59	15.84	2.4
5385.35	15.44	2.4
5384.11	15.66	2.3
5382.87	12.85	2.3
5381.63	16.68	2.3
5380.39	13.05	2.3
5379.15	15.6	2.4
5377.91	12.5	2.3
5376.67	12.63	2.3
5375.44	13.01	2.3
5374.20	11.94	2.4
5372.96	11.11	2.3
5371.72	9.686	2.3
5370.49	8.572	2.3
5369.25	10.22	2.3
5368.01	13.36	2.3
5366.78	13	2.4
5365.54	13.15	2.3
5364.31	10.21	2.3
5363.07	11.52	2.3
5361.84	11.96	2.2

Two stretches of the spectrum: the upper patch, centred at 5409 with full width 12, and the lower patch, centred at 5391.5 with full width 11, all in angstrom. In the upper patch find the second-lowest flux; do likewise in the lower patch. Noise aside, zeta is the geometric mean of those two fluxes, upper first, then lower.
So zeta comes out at 10.8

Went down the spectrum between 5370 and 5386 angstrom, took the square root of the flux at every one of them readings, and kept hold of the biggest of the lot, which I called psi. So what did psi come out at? 4.08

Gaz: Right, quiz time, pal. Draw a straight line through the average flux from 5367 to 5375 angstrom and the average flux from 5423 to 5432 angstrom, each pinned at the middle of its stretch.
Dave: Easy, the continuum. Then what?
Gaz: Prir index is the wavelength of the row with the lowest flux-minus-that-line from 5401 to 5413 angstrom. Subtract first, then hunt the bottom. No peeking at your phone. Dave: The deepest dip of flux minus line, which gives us 5408.96 angstrom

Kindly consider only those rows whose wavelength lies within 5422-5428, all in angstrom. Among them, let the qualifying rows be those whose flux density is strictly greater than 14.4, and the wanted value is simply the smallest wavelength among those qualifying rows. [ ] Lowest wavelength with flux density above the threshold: 5423.92 angstrom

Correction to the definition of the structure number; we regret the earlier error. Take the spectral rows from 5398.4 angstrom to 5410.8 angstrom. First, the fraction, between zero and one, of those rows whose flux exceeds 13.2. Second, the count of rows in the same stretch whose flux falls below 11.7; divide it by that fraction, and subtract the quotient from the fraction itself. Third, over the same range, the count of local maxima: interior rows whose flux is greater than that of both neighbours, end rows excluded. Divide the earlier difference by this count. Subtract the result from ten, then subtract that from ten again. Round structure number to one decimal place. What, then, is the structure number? -2.5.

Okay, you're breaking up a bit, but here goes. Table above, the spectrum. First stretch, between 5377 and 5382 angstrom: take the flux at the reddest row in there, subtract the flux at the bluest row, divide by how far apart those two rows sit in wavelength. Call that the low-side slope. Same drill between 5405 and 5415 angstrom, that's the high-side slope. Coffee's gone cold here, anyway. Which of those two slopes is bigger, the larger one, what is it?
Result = 1.1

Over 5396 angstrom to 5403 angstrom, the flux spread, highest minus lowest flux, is 5.4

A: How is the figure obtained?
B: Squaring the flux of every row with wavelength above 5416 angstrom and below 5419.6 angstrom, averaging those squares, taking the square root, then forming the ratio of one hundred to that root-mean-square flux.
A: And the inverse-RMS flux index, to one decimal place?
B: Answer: 6.3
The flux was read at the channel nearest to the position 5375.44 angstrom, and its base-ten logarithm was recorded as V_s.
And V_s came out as 1.11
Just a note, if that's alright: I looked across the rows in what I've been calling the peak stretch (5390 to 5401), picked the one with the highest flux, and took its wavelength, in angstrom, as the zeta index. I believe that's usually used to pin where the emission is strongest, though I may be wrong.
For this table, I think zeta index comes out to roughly 5395.28 angstrom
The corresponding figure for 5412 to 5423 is 5416.44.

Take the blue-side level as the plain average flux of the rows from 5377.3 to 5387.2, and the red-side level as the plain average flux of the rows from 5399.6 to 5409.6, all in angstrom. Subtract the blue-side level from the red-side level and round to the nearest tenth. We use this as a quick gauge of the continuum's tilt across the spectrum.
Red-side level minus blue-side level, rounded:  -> -2.6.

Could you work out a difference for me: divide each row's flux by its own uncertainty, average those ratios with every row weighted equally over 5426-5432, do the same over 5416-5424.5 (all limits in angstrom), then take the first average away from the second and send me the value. 0.7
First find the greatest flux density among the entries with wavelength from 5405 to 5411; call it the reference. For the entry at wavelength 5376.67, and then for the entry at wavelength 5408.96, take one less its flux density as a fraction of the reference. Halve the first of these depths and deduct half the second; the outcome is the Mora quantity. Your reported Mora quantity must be -0.19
